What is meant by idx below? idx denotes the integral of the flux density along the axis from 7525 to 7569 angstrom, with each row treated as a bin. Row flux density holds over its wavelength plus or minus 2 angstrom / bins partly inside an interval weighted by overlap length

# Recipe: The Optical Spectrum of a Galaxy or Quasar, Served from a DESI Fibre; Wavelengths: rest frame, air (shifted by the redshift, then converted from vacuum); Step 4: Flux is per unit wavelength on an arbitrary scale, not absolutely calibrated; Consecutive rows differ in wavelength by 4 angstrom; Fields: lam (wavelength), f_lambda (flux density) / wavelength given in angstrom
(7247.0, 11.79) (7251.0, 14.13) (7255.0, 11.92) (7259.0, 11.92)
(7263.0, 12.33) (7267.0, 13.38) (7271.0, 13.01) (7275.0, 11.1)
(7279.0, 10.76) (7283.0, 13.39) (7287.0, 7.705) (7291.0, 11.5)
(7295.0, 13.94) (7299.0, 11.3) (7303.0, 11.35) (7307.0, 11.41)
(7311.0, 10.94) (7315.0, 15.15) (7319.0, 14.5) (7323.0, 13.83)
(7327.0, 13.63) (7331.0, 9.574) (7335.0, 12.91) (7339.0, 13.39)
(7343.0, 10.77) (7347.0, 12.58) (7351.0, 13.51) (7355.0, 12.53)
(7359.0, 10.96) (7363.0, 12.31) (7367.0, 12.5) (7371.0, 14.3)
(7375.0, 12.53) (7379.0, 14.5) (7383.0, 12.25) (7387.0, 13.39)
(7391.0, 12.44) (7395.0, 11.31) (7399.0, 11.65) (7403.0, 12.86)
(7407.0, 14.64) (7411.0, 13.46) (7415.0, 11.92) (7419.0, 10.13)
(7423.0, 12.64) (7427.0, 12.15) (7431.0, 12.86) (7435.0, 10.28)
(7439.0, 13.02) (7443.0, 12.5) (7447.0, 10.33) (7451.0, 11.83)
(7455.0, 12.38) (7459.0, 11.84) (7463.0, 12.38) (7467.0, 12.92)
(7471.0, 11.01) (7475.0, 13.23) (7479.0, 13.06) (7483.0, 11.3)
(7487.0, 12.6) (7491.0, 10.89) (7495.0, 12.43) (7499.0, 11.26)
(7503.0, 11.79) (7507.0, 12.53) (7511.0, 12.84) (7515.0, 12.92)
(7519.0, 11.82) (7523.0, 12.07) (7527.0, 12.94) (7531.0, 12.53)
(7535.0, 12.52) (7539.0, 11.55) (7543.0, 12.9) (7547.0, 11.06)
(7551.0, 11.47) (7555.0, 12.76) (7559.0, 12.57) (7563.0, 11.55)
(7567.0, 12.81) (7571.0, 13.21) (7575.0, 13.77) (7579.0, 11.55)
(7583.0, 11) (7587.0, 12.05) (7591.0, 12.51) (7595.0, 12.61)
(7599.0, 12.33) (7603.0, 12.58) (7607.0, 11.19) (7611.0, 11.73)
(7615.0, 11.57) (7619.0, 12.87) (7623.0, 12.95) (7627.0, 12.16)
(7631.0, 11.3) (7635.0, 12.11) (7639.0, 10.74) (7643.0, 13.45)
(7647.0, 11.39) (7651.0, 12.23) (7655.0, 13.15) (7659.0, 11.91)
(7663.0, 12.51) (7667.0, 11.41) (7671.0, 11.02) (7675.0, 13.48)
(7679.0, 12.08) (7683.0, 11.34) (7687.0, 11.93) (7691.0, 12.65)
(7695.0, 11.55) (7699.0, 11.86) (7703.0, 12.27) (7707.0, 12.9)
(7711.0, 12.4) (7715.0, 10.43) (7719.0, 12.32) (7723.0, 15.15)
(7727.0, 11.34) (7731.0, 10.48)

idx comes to 539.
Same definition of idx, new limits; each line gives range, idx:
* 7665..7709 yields 530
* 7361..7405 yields 560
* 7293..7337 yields 554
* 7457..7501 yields 532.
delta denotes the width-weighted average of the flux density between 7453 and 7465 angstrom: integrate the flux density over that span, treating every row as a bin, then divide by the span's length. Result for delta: 12.2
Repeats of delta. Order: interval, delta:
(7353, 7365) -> 11.9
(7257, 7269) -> 12.5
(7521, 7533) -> 12.5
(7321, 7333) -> 12.3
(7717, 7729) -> 12.9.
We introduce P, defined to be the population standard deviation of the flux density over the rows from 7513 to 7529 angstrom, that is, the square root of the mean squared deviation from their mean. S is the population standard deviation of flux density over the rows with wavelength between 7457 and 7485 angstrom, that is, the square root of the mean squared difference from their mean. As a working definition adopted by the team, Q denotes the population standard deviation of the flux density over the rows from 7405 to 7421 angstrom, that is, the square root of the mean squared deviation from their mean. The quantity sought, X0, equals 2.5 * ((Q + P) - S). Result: 3.4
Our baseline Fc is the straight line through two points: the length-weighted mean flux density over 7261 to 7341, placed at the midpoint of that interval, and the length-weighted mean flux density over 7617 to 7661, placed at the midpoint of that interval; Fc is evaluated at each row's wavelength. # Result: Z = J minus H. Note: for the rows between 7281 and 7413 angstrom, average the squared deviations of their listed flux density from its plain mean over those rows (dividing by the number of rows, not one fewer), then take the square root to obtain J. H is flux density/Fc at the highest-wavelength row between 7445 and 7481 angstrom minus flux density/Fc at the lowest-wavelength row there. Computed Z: 1.3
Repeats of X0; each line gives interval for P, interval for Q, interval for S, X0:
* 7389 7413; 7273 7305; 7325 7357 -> 3.8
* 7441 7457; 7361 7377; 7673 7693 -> 2.4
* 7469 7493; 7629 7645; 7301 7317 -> 0.7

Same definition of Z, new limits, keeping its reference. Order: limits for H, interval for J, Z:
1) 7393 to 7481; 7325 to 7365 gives 1.1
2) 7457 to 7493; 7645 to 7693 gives 0.8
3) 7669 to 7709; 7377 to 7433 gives 1.0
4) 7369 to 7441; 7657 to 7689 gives 0.8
